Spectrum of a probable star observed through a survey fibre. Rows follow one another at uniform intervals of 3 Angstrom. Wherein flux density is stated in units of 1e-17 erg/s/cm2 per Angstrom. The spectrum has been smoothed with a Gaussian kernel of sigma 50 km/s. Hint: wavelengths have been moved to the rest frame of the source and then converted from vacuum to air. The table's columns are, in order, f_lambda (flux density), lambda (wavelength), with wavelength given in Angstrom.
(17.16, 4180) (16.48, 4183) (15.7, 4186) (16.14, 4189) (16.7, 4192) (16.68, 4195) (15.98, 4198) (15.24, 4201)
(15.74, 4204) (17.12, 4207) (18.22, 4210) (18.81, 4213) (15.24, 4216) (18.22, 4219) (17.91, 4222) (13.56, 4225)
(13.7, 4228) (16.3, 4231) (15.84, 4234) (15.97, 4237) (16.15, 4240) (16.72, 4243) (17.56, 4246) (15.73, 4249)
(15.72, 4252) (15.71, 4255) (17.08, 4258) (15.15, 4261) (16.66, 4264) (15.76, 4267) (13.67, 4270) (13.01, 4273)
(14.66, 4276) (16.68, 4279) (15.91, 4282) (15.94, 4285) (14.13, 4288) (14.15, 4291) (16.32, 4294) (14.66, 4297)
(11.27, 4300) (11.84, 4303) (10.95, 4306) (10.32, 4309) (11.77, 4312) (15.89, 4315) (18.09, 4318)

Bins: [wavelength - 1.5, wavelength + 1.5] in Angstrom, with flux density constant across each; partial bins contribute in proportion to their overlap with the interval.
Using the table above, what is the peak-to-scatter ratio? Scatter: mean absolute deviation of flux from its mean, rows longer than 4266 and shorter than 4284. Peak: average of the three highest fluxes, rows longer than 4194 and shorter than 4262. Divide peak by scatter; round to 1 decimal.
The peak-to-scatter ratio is 15.8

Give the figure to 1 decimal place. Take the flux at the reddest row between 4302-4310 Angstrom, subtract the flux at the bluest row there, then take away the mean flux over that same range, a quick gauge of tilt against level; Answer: -12.6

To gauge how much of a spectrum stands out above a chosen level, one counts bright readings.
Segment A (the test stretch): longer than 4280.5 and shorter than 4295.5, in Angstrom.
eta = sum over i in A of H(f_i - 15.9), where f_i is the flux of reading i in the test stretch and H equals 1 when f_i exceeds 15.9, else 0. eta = 3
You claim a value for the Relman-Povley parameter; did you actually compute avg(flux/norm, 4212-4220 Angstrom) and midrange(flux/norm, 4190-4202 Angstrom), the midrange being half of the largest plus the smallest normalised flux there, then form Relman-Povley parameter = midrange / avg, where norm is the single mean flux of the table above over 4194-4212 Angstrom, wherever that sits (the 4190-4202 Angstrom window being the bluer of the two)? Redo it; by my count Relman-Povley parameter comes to 0.92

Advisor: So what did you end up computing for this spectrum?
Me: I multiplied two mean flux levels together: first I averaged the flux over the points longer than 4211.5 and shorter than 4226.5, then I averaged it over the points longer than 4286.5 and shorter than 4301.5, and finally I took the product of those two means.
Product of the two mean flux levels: 236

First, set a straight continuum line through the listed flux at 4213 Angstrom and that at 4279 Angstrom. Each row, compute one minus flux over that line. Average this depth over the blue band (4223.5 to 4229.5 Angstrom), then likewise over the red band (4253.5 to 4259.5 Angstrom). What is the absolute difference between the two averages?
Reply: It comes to 0.20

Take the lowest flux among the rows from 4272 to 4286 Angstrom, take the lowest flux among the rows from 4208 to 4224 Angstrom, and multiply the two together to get 198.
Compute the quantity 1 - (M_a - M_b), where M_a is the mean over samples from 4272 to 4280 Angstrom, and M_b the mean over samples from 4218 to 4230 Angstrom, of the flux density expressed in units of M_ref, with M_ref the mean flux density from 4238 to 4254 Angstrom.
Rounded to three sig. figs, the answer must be 1.06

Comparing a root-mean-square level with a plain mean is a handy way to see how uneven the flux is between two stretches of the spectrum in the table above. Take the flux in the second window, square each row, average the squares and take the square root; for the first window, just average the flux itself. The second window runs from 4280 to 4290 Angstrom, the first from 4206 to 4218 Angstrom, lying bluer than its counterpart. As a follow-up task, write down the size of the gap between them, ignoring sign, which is 2.0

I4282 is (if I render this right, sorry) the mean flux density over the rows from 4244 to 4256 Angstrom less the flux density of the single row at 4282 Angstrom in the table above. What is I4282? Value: 0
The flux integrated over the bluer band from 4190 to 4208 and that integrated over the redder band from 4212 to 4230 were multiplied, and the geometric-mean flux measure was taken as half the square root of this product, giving 146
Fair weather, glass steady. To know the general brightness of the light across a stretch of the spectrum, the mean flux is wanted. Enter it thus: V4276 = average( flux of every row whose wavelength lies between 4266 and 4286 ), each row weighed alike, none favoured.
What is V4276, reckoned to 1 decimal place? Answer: 15.1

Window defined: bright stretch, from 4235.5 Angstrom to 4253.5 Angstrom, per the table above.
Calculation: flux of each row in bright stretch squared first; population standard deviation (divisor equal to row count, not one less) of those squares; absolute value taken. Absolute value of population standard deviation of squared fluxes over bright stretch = 22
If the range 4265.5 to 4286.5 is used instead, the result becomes 37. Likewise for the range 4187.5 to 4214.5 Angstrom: 37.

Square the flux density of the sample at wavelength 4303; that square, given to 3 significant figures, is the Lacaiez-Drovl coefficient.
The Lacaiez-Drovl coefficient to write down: 140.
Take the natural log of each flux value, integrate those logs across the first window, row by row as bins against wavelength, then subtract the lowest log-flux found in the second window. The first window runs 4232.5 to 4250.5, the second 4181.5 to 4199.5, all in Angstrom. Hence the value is 47.5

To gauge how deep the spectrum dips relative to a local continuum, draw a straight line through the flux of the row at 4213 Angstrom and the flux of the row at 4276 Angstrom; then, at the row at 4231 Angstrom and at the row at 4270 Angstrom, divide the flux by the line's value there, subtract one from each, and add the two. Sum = -0.17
